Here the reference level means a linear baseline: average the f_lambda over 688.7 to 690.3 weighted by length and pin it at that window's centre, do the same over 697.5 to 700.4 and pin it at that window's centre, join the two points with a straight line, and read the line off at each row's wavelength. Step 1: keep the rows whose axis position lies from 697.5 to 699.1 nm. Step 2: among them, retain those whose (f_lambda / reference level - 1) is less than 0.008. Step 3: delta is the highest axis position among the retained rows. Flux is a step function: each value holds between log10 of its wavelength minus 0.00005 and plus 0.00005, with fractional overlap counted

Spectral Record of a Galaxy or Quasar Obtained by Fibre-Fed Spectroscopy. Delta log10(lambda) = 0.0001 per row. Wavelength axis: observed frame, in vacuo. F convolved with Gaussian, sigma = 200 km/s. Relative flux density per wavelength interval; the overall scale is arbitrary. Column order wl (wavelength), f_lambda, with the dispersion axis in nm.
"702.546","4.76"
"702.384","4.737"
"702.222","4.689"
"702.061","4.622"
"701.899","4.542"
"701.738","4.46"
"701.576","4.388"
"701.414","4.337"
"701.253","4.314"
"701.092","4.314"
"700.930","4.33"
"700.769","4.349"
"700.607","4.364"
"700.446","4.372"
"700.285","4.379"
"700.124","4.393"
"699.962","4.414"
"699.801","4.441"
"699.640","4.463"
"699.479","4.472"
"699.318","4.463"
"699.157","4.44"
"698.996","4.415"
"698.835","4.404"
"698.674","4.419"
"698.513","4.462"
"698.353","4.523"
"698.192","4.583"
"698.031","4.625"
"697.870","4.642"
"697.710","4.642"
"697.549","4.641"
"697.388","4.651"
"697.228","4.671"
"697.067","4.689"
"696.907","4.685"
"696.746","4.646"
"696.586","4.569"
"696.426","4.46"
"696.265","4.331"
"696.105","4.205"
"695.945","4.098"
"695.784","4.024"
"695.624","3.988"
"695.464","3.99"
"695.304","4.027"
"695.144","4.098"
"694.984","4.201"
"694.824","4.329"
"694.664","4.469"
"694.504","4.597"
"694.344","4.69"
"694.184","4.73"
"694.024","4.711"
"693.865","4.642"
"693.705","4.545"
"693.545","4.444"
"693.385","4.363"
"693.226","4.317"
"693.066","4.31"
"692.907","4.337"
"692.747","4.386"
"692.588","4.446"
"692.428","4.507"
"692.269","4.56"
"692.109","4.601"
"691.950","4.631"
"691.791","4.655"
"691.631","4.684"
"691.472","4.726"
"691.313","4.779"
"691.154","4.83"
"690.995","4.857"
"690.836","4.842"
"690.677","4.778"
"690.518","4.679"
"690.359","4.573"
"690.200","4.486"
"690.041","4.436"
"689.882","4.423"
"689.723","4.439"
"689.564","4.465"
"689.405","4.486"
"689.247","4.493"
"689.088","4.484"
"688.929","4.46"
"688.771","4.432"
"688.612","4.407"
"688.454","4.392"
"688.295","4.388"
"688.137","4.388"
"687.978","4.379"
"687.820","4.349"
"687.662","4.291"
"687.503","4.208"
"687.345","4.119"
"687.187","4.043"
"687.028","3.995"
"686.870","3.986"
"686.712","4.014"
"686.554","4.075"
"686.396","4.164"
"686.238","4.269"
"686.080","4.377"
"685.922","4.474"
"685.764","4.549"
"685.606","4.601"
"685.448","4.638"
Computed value 698.996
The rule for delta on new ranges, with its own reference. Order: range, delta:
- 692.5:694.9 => 694.824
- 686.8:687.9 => 687.820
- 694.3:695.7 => 695.624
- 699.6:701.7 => 701.576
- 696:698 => 696.426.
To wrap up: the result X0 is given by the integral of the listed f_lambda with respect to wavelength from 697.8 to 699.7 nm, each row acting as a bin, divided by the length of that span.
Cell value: 4.49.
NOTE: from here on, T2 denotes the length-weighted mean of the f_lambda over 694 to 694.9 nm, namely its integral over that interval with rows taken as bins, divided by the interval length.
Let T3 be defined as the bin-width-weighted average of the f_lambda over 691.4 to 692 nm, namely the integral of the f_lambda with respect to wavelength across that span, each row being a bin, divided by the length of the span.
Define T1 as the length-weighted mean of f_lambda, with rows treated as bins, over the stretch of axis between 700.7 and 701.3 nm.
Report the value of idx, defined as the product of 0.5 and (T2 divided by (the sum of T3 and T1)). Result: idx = 0.254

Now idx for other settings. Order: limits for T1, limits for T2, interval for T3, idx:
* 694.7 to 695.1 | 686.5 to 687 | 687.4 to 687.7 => 0.237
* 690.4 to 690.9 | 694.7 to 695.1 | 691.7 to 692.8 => 0.230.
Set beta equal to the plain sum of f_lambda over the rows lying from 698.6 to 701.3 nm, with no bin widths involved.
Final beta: 75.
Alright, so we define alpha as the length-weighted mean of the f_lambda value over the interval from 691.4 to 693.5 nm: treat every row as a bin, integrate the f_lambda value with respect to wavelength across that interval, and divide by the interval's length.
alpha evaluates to 4.50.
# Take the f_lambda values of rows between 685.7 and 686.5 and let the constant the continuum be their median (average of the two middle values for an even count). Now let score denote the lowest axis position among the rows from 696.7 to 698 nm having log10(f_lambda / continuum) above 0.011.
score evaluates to 696.746 nm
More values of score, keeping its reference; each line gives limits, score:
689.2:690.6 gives 689.247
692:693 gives 692.109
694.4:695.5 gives 694.504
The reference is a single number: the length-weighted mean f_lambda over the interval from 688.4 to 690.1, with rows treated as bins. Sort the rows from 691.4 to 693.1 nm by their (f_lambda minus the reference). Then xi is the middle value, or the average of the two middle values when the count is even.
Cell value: 0.11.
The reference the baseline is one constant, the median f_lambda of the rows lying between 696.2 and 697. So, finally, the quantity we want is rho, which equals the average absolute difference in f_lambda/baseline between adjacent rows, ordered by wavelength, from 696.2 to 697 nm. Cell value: 0.0194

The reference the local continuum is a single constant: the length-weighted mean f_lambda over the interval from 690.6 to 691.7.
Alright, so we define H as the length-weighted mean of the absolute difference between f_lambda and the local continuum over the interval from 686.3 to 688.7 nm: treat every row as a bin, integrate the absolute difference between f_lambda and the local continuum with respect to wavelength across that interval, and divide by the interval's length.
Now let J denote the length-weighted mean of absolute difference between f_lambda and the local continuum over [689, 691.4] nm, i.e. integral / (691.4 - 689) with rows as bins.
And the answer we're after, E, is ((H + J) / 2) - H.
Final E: -0.18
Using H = 0.58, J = 0.21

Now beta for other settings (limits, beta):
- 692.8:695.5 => 75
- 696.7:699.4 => 78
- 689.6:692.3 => 79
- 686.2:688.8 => 72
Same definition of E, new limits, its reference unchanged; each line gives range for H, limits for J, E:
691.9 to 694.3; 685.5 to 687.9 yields 0.13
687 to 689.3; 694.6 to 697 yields 0.03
